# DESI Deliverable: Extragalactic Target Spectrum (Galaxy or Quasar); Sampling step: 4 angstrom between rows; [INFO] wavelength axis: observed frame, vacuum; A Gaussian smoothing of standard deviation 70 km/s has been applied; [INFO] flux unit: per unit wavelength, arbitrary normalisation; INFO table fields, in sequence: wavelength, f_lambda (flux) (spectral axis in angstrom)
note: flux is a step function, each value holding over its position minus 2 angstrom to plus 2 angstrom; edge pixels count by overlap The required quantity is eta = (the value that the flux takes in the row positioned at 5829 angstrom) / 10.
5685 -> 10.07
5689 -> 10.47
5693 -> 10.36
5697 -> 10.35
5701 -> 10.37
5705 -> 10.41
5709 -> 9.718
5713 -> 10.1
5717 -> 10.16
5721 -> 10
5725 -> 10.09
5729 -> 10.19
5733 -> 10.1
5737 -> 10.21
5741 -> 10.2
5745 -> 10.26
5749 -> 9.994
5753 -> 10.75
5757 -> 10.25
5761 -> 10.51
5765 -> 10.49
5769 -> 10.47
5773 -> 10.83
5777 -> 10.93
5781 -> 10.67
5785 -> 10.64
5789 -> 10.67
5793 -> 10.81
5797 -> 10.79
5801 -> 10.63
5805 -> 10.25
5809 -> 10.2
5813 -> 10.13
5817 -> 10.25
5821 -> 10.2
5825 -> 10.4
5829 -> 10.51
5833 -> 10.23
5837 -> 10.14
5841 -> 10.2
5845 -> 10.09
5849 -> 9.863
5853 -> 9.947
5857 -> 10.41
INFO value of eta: 1.05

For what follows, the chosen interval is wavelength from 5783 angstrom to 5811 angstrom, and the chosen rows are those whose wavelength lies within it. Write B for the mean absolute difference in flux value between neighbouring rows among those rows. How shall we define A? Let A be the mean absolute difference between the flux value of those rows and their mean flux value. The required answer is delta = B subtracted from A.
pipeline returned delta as 0.07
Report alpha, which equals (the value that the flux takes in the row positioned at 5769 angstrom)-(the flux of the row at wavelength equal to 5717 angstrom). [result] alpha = 0.31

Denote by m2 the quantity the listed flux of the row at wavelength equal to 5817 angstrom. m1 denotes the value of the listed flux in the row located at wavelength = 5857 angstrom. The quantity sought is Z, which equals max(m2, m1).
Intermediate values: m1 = 10.41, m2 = 10.25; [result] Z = 10.4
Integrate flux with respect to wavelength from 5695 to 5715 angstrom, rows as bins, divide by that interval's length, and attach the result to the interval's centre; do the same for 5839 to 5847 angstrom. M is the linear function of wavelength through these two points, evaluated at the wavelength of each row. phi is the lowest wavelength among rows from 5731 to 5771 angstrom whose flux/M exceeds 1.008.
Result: 5745 angstrom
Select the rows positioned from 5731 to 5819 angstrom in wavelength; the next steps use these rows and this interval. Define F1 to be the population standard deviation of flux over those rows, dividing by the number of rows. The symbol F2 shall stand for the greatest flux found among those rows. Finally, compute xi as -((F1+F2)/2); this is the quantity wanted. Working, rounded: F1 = 0.27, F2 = 10.93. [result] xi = -5.6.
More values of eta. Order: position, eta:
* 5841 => 1.02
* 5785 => 1.06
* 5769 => 1.05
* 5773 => 1.08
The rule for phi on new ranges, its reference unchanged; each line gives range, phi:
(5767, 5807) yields 5769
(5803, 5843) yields 5805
